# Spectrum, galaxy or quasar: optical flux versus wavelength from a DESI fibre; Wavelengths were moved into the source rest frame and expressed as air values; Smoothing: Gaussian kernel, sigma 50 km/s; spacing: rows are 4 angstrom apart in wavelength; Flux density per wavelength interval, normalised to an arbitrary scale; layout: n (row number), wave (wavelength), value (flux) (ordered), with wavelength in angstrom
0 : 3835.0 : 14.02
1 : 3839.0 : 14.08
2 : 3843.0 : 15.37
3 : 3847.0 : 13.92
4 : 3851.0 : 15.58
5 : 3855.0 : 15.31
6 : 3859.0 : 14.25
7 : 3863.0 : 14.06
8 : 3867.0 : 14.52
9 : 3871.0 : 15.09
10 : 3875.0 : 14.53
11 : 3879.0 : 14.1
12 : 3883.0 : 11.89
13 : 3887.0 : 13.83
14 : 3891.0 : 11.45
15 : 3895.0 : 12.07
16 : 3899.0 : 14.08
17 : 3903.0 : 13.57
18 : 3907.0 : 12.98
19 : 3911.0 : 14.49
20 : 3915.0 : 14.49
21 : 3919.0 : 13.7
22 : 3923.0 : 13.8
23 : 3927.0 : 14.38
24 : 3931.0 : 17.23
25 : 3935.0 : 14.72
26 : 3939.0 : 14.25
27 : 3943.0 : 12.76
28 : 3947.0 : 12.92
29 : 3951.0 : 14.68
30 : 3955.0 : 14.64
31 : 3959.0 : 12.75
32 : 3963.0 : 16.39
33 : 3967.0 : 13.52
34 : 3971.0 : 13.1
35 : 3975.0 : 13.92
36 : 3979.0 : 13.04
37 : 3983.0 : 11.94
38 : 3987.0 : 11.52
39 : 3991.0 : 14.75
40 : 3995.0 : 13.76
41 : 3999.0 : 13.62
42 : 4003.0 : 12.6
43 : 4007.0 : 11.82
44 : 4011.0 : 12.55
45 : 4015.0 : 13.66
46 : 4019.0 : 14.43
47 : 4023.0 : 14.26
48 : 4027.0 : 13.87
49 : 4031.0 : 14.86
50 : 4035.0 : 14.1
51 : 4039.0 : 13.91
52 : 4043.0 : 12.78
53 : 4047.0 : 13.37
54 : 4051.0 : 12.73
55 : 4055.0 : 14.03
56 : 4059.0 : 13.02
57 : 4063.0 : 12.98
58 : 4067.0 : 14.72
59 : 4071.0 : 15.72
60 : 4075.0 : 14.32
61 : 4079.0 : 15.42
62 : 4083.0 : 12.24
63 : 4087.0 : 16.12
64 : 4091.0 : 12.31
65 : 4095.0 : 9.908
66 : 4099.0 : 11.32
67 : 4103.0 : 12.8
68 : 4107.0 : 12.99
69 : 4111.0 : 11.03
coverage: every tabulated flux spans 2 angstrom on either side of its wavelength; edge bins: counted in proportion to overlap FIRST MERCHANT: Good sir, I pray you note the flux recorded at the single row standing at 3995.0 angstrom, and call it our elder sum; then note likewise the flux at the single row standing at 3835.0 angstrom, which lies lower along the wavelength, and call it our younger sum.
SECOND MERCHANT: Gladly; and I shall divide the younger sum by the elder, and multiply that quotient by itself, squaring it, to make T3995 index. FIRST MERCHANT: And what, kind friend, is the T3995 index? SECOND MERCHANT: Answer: 1.0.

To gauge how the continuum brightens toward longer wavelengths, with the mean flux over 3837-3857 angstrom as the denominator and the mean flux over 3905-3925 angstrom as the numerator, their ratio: 0.94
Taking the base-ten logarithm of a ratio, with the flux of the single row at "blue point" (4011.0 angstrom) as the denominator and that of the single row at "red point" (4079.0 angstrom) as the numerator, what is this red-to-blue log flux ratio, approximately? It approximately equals 0.09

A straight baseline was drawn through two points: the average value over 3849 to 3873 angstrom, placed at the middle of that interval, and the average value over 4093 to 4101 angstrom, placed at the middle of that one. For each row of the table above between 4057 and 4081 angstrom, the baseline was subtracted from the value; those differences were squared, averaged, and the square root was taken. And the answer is 3.5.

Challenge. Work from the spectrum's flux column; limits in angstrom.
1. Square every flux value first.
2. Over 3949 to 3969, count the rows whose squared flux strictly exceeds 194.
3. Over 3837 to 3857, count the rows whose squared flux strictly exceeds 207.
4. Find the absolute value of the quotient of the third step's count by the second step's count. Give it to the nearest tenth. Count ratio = 1.0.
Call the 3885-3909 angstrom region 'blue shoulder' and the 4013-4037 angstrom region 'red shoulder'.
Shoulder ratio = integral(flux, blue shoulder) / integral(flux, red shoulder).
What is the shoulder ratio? 0.92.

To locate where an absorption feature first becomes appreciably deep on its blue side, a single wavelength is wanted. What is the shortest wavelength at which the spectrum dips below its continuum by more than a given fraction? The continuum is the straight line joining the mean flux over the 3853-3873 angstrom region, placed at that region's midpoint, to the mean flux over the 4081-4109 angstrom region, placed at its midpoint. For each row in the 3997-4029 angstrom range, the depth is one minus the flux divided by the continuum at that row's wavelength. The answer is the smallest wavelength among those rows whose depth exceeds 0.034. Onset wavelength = 4003.0 angstrom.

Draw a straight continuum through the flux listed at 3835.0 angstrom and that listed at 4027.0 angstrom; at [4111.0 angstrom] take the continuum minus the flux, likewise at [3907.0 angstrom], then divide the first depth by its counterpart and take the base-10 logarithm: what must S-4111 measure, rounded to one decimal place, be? 0.5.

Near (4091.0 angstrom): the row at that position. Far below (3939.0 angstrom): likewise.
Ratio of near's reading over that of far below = 0.86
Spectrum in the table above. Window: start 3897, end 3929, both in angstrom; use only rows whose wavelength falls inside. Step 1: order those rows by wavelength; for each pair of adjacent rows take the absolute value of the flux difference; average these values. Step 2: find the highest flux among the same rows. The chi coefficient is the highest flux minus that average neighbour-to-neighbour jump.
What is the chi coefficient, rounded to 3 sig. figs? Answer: 13.9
